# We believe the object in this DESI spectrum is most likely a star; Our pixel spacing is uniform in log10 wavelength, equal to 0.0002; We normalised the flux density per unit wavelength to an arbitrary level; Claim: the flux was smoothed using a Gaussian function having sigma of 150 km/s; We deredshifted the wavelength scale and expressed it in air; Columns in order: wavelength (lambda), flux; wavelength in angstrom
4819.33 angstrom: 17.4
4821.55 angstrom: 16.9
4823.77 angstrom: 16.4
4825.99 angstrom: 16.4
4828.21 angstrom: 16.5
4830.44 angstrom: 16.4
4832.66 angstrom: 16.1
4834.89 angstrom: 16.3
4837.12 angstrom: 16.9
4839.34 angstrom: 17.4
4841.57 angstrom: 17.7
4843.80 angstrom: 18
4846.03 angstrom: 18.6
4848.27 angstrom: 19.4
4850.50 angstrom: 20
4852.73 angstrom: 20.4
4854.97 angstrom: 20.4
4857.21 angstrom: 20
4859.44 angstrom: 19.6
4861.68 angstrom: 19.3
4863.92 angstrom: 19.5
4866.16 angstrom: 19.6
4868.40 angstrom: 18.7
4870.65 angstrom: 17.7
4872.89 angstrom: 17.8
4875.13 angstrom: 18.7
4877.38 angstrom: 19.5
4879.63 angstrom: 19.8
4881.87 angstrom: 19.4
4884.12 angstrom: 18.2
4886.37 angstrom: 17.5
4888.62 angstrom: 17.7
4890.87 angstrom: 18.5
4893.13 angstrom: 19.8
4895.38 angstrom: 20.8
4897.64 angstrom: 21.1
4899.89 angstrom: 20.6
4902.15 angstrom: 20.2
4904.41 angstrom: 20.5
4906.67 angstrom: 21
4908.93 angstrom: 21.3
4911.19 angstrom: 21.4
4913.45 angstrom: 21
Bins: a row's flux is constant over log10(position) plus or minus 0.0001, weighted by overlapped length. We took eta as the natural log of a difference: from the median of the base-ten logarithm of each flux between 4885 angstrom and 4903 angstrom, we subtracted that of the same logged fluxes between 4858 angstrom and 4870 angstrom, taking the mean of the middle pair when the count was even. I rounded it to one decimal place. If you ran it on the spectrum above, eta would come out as -4.5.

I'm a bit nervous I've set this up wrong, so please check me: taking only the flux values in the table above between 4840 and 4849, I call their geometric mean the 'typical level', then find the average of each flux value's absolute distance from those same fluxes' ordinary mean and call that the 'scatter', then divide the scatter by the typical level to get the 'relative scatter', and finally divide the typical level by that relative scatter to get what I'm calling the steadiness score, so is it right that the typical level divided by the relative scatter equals 590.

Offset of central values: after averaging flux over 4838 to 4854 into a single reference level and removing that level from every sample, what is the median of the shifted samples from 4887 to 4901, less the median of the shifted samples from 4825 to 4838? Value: 3.8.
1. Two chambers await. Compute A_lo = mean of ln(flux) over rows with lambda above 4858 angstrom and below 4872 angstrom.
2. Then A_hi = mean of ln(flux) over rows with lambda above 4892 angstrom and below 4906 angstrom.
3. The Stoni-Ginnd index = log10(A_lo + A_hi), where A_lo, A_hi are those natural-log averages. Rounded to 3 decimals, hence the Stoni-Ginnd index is 0.776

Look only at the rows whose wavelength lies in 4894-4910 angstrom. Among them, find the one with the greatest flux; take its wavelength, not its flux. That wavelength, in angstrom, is 4908.93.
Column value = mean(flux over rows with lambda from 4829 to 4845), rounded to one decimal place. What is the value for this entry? 17.0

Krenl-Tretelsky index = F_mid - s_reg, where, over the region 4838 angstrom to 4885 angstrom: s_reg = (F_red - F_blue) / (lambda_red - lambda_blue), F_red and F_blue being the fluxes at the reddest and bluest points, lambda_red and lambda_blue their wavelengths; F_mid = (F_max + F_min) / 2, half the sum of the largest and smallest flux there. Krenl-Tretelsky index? 18.9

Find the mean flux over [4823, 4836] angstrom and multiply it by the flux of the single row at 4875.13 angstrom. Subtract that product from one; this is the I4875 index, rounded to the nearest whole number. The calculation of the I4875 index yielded -305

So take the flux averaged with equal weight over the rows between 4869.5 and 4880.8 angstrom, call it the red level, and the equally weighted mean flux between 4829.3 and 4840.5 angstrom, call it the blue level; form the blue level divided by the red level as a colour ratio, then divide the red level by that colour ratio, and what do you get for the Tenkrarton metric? 21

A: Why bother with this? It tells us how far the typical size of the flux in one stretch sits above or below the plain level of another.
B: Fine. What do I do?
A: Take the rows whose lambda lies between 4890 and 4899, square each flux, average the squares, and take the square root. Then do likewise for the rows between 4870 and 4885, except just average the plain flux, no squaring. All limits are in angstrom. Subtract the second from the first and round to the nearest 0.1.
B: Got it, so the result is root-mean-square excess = 1.3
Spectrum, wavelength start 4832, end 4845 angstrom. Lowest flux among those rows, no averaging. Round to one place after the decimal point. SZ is 16.1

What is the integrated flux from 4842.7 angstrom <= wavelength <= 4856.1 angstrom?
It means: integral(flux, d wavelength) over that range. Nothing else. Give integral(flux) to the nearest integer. 261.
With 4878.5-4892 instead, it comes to 250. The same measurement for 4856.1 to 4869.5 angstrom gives 261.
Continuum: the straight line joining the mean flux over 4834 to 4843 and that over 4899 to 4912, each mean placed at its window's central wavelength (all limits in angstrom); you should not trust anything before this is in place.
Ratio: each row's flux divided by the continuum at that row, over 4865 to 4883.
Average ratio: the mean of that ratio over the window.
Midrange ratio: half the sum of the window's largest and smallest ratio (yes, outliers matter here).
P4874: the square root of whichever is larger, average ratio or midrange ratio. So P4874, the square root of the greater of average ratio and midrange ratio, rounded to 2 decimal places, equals 1.00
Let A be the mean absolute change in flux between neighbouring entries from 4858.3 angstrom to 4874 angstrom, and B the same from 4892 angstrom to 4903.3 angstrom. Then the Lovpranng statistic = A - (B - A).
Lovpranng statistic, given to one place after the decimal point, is 0.3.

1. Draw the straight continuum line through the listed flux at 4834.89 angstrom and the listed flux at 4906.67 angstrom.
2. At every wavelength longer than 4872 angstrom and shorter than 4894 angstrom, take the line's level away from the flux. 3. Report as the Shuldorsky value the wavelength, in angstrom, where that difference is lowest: 4886.37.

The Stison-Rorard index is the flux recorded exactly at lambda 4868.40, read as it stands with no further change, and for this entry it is 18.7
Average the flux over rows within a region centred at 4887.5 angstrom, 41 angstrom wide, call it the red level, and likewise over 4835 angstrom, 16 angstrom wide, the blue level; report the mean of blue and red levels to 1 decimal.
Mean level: 18.0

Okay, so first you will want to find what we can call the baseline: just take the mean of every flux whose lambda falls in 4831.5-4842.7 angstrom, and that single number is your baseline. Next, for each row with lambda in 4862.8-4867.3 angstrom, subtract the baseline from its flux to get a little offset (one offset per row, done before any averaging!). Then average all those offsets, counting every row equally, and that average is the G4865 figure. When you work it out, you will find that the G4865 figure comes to 2.7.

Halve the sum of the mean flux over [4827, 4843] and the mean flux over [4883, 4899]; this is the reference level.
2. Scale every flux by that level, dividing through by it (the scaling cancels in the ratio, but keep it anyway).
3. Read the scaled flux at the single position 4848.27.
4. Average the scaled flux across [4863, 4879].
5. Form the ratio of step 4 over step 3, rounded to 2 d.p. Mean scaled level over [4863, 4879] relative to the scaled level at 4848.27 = 0.97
